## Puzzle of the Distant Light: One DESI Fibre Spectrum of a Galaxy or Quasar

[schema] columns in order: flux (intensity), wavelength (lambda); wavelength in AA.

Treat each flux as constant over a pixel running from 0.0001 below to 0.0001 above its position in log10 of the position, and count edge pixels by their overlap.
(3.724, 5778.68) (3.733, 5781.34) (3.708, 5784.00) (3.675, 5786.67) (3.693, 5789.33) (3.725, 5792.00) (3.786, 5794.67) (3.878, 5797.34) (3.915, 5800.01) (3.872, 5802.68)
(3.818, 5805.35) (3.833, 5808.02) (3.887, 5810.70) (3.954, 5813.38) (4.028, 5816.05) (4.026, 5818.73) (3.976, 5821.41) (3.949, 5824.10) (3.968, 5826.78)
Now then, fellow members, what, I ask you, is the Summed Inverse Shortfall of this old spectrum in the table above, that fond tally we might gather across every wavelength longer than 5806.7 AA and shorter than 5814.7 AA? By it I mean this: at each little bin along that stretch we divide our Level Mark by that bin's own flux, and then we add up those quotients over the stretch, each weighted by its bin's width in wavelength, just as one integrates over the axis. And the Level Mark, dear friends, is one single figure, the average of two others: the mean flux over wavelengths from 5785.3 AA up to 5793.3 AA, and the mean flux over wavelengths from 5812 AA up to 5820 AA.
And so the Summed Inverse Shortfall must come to 7.9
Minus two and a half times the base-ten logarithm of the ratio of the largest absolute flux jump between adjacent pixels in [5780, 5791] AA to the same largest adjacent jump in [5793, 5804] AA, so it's 1.1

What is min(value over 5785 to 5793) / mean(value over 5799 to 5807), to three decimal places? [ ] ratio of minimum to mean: 0.950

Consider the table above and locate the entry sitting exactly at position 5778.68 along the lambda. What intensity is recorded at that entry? 3.724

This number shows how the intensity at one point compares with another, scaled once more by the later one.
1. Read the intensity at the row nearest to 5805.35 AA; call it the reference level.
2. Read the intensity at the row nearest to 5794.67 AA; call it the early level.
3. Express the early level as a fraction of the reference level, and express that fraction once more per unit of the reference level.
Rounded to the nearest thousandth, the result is 0.260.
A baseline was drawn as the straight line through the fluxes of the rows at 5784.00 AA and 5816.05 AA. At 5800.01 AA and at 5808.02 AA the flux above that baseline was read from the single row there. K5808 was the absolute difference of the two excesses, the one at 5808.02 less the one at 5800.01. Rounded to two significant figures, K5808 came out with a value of 0.16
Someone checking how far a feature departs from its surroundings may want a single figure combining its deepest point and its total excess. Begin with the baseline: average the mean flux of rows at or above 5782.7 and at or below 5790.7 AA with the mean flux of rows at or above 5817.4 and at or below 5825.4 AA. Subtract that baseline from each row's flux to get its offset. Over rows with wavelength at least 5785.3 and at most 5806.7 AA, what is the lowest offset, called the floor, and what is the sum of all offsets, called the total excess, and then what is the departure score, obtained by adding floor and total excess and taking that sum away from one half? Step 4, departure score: 1.0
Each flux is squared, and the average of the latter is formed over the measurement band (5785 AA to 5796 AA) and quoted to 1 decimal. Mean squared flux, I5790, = 13.8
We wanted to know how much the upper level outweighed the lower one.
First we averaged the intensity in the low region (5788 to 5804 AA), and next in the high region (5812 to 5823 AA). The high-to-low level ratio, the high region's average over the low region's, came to 1.05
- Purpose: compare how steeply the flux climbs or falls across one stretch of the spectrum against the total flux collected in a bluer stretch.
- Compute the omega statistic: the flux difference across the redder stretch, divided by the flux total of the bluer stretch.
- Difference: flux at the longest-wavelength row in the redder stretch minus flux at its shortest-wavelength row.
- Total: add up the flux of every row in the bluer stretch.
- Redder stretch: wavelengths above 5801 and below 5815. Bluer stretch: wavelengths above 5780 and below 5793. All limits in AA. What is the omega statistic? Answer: 0.004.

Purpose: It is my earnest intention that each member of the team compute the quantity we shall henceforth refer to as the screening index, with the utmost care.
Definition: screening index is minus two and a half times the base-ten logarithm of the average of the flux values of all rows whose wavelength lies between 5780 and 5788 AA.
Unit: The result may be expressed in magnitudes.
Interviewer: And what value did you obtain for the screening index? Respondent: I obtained -1.42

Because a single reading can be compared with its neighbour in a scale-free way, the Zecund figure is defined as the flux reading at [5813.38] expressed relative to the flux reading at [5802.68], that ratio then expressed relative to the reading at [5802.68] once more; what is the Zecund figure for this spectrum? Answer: 0.264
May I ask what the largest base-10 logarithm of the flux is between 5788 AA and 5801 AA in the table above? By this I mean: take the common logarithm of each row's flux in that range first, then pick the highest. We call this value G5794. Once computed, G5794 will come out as 0.593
